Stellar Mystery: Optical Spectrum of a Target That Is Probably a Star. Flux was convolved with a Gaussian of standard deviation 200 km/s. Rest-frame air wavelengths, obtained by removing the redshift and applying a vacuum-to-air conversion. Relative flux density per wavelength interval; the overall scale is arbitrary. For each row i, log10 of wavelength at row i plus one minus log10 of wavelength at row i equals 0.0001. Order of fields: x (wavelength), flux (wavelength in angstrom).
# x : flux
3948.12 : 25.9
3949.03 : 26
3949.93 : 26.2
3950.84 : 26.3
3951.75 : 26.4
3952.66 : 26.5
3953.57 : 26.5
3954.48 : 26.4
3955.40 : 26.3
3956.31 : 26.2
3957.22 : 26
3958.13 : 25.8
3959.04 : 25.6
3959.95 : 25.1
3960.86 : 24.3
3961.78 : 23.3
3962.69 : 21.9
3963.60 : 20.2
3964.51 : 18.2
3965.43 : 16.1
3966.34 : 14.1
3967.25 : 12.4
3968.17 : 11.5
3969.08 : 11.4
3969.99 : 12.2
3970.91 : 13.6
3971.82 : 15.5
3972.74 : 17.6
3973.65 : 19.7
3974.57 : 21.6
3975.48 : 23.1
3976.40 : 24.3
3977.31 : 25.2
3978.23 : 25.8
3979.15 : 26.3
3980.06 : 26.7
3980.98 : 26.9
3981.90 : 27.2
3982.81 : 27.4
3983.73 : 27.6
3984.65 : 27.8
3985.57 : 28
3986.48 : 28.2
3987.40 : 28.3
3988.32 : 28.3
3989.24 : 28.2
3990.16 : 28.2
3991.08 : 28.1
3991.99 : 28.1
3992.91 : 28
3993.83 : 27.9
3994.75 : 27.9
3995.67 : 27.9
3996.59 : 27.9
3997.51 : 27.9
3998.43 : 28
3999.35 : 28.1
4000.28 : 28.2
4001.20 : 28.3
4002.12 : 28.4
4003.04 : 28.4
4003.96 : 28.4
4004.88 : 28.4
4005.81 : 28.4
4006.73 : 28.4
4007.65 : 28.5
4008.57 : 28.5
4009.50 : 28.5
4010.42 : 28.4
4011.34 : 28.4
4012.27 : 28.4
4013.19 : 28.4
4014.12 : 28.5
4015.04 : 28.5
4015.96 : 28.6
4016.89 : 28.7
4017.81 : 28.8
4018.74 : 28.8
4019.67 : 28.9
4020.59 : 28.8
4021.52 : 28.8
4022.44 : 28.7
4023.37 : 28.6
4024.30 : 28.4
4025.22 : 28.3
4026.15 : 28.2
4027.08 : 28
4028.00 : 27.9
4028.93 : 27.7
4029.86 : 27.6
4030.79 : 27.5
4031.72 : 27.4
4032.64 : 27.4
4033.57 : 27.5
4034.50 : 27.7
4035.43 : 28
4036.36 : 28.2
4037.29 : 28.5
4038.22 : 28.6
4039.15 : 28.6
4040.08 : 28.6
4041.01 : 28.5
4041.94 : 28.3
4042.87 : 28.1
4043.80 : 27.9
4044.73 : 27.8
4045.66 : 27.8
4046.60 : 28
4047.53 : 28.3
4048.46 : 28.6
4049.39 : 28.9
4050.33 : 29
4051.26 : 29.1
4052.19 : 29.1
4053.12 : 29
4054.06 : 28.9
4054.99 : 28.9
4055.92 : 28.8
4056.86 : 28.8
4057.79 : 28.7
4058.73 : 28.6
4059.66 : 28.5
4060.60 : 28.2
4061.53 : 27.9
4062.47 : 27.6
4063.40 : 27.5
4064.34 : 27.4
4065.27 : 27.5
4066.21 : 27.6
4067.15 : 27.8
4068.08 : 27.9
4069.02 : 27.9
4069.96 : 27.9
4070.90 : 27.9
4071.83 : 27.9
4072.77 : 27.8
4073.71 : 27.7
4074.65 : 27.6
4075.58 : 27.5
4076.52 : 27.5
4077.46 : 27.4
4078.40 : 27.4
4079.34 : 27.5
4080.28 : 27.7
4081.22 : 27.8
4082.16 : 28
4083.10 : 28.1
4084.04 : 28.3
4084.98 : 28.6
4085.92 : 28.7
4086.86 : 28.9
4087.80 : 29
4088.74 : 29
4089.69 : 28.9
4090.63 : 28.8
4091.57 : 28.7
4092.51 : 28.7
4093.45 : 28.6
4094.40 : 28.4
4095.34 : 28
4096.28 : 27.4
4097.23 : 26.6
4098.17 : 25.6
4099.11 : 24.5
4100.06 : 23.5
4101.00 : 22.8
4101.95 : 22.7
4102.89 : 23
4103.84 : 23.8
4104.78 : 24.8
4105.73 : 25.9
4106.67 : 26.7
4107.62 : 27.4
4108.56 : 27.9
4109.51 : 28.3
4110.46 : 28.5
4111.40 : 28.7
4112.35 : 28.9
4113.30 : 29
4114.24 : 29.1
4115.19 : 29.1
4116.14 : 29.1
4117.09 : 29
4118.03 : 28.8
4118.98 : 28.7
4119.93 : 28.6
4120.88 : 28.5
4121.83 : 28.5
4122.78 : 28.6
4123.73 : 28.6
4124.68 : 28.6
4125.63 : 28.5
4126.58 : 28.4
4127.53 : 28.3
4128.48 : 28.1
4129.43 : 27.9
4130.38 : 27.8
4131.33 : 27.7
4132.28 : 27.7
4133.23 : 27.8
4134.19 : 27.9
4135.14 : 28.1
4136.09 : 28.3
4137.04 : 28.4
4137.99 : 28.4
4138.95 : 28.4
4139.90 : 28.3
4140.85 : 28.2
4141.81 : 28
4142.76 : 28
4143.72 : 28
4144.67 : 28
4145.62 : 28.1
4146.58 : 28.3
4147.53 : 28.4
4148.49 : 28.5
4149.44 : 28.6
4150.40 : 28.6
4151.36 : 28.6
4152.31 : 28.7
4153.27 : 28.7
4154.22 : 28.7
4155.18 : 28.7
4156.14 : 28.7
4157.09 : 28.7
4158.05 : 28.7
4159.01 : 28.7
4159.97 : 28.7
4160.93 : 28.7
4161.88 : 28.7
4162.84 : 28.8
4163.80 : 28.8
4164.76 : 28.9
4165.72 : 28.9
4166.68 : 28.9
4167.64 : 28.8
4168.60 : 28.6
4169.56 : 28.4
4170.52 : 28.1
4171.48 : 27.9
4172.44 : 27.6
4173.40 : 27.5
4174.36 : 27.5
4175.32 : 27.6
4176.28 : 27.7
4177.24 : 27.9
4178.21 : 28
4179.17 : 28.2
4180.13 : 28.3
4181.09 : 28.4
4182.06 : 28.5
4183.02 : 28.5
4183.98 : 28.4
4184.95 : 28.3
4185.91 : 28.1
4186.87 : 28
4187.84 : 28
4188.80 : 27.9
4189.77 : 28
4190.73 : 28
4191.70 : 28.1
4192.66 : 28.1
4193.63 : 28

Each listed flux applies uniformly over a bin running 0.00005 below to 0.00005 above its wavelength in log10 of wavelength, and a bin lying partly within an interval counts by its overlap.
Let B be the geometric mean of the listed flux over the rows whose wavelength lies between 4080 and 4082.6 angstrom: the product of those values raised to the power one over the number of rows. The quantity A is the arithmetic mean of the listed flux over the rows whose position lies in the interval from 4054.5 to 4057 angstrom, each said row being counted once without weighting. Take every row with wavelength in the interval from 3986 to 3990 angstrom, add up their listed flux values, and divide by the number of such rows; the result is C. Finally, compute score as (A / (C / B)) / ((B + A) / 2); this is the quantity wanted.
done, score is 1.00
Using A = 28.8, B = 27.8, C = 28.25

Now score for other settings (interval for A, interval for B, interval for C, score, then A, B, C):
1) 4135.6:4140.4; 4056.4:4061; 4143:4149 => 1.01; 28.4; 28.6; 28.22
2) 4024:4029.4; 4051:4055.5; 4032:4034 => 1.04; 28.1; 29.0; 27.45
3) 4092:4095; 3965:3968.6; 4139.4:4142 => 0.65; 28.6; 13.4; 28.17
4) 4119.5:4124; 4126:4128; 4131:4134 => 1.03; 28.6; 28.3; 27.73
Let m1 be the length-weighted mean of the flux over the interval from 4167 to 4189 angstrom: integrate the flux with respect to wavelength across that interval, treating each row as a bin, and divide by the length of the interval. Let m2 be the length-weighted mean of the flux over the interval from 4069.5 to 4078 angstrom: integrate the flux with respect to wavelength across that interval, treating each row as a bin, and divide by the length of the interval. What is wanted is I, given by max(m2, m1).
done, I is 28.1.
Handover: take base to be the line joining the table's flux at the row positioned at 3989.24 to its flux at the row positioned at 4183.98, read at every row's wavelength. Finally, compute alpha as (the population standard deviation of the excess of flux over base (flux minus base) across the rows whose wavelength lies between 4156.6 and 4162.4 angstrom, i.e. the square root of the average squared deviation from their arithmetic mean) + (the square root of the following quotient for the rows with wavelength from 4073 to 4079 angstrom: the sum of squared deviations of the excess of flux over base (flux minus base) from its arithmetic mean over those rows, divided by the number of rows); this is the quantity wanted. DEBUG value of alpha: 0.1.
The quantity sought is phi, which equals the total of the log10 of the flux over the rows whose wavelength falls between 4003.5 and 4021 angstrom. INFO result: 27.7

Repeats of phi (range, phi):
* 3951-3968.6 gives 25.3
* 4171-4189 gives 27.5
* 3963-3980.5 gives 23.8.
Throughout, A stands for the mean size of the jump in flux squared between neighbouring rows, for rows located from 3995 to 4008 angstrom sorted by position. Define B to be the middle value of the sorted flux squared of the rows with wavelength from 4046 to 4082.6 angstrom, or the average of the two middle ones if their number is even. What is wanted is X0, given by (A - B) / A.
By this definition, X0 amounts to -298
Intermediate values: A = 3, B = 778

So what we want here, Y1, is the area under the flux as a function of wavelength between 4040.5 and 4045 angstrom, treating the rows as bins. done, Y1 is 126.7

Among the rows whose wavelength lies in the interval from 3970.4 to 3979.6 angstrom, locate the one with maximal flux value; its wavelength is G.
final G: 3979.15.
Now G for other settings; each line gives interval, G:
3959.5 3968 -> 3959.95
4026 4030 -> 4026.15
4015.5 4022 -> 4019.67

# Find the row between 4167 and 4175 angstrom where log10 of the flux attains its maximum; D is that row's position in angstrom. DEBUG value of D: 4167.64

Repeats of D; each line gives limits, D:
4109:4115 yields 4114.24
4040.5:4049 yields 4048.46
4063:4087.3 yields 4086.86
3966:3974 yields 3973.65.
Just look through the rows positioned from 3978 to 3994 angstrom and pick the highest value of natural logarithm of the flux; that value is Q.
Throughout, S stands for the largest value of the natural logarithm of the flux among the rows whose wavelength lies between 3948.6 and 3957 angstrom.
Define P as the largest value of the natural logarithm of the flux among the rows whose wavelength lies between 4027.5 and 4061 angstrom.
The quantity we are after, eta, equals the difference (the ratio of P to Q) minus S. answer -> -2.27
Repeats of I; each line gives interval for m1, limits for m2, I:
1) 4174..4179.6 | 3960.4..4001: 27.8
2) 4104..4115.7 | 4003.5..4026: 28.5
